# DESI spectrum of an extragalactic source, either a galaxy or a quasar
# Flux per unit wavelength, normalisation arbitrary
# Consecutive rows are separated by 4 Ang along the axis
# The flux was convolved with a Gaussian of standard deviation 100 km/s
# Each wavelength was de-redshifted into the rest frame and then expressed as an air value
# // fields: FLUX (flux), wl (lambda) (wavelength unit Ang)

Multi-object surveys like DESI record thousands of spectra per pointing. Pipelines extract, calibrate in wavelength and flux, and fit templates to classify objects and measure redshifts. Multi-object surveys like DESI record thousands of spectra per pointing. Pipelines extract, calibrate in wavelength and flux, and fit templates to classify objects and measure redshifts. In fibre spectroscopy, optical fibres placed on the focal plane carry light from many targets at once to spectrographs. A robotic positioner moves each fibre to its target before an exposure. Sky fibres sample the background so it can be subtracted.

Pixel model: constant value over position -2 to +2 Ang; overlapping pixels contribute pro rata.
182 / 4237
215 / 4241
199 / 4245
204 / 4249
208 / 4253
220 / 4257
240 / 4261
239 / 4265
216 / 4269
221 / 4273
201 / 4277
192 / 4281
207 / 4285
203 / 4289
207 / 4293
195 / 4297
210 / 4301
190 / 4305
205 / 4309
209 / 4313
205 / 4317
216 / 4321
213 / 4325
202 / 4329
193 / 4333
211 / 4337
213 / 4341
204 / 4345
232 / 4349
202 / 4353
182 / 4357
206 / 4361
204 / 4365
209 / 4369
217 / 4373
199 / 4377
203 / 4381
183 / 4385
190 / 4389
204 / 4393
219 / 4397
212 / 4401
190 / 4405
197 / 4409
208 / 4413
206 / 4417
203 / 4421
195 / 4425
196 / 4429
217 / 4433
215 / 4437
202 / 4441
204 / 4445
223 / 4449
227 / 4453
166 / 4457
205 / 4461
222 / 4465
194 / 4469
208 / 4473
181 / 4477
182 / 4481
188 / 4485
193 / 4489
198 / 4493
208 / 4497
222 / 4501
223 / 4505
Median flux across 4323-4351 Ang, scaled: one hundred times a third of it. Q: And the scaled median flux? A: 7033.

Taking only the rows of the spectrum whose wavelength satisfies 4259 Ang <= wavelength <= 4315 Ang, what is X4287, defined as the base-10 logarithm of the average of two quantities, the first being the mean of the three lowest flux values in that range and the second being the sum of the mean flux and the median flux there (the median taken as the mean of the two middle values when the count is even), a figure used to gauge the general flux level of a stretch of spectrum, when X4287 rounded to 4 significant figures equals 2.484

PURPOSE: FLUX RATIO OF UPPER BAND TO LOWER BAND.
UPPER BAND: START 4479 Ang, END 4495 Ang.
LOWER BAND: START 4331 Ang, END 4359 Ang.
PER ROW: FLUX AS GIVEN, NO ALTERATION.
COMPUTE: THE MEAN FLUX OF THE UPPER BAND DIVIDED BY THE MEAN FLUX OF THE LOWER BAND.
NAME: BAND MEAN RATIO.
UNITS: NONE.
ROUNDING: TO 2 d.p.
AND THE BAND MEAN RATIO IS 0.93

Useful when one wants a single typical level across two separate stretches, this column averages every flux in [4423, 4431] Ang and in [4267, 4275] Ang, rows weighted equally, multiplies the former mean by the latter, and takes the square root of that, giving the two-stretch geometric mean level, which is 207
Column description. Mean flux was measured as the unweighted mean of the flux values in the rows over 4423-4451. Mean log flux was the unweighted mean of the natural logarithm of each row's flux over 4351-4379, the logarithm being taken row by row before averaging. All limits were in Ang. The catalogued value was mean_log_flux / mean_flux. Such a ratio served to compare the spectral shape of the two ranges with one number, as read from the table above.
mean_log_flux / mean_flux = 0.0256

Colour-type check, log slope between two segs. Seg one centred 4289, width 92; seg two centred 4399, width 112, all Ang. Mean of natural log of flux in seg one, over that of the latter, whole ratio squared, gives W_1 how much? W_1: 1.01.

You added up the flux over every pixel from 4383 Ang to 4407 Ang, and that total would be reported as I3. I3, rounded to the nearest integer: 1198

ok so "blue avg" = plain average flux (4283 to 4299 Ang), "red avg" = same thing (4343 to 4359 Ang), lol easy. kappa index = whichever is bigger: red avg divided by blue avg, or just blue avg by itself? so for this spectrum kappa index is 203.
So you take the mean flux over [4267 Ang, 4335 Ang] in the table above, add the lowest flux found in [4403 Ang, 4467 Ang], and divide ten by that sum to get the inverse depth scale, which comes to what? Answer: 0.0270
